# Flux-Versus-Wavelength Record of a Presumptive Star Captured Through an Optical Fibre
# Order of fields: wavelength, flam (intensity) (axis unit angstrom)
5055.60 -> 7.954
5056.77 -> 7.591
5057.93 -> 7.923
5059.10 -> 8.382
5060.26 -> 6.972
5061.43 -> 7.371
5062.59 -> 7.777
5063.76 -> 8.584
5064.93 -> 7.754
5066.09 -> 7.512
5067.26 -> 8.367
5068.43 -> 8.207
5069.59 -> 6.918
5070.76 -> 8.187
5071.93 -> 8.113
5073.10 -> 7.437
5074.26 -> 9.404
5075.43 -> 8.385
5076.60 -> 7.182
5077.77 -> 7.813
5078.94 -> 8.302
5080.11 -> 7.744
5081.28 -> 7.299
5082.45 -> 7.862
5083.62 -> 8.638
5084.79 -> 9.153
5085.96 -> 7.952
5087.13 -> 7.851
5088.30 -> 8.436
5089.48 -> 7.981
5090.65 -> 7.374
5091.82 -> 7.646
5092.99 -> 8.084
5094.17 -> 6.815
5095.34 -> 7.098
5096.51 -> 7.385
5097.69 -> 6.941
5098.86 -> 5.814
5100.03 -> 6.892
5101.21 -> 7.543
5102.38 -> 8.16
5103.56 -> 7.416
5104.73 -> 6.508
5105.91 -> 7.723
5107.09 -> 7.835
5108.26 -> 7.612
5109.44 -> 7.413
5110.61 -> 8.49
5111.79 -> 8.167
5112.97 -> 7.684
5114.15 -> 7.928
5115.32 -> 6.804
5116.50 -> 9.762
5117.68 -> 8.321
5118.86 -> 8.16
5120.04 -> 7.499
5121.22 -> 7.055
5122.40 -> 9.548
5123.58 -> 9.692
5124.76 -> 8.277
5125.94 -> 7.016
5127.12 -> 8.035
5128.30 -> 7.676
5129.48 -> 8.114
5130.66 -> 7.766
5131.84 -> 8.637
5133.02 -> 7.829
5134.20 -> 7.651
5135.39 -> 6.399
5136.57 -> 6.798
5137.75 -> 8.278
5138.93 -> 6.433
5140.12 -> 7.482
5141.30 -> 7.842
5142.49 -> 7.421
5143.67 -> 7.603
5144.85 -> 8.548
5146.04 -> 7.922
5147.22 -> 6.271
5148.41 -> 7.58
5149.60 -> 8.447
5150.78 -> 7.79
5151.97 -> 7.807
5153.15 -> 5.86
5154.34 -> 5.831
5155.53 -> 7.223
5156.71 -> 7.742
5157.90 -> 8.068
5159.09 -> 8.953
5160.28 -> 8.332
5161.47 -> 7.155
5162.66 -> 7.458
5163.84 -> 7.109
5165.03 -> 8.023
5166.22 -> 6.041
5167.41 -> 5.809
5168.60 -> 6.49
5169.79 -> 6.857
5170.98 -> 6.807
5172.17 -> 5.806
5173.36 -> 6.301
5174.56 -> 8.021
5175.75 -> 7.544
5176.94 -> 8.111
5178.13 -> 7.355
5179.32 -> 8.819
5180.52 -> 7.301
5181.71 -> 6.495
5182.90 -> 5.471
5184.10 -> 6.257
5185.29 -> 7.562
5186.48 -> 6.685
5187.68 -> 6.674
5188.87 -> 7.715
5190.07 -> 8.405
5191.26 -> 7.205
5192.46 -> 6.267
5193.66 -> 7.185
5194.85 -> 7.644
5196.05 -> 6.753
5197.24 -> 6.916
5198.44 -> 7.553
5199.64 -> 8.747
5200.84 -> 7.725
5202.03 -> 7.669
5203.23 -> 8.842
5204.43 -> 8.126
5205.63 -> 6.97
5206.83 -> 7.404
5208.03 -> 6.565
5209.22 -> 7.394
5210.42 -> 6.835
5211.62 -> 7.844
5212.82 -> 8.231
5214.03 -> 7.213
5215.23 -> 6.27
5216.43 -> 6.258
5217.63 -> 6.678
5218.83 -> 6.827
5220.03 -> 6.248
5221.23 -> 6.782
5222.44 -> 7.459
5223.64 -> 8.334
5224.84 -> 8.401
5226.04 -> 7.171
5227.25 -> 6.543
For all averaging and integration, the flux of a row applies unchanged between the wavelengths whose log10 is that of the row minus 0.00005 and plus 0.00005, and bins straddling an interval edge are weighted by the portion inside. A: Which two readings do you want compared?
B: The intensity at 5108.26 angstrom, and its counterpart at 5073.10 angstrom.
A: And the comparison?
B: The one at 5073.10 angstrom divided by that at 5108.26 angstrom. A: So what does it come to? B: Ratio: 0.98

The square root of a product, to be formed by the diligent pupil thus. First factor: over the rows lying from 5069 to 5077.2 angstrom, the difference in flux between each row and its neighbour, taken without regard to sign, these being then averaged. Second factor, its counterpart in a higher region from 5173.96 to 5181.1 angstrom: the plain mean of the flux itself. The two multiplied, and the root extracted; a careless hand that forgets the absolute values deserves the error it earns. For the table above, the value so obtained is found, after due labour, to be 2.85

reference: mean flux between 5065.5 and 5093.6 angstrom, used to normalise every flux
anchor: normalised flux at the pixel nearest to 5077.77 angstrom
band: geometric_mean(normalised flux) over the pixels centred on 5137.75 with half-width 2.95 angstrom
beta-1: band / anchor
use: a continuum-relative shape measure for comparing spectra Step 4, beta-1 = 0.90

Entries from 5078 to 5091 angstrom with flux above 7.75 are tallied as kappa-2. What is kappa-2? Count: 8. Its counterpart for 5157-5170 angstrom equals 4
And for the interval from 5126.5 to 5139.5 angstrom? 6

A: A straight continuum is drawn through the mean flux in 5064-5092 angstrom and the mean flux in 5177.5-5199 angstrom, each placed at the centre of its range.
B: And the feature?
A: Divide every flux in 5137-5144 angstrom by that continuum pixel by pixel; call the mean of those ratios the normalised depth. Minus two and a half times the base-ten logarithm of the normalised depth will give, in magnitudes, 0.00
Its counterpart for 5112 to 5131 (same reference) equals -0.06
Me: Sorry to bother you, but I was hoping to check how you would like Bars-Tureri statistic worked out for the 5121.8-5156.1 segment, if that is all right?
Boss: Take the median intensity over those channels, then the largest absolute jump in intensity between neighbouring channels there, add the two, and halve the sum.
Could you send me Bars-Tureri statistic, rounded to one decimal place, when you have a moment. 4.9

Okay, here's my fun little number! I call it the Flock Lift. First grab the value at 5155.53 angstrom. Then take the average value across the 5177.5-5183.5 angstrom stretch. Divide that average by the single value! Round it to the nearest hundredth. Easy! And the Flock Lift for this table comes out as 0.98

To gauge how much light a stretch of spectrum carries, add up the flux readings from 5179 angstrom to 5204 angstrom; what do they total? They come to 154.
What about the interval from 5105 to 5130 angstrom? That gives 169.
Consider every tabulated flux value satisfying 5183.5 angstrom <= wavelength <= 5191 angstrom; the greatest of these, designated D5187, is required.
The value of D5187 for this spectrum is 8.405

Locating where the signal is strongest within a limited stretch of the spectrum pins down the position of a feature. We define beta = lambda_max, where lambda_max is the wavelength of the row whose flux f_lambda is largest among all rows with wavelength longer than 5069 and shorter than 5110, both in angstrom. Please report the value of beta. 5074.26 angstrom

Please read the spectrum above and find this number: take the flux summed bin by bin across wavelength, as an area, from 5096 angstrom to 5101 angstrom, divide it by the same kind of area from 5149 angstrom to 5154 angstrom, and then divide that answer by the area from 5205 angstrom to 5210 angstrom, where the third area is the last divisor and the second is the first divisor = 0.026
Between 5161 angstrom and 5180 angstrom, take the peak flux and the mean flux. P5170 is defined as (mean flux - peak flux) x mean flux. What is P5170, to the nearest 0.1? -12.2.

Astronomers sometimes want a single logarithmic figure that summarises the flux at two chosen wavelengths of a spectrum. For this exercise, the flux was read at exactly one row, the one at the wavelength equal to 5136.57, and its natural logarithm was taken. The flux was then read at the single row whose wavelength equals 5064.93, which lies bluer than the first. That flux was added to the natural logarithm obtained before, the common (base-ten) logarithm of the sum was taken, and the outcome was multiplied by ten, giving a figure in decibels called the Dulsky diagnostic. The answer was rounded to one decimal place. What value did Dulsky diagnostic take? 9.9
